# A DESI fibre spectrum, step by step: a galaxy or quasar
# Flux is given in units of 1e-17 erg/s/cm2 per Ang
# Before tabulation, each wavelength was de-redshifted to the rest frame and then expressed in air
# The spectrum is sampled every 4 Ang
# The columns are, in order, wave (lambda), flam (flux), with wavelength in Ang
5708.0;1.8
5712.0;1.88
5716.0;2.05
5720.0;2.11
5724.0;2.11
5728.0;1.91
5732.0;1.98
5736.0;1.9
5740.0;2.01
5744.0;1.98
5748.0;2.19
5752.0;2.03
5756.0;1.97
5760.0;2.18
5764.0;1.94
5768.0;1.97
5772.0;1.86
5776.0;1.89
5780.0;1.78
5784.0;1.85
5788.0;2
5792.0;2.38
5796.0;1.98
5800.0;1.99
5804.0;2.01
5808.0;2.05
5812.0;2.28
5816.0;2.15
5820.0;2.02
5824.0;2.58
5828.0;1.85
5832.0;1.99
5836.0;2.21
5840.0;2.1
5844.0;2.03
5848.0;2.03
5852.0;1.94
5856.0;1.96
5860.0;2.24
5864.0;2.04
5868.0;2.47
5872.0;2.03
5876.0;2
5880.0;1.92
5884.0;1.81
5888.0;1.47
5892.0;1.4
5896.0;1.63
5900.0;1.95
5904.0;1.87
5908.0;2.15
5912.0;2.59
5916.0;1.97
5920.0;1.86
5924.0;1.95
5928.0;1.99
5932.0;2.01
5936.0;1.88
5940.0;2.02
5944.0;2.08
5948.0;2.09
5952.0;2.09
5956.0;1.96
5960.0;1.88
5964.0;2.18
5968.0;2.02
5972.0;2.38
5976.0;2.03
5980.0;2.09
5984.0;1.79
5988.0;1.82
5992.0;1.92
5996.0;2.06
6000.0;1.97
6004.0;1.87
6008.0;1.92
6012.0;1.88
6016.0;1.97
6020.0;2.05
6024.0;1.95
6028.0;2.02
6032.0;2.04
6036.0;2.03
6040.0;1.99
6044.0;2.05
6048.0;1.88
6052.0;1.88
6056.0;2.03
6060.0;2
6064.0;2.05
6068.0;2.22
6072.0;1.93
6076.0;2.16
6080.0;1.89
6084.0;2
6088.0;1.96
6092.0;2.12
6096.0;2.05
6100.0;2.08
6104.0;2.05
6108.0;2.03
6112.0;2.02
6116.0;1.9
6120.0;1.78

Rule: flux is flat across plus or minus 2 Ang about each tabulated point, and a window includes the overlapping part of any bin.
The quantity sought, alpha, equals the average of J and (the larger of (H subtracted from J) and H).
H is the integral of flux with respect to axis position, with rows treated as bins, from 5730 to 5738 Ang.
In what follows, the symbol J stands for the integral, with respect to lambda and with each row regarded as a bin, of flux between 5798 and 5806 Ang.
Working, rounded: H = 15.5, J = 16.0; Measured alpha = 15.8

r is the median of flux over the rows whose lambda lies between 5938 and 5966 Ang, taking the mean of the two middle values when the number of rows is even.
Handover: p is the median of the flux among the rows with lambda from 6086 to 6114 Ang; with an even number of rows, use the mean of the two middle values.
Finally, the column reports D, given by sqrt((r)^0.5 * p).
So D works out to 1.72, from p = 2.05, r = 2.08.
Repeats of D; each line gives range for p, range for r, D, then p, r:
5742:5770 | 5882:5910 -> 1.63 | 1.98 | 1.81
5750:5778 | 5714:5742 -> 1.67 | 1.97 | 2.01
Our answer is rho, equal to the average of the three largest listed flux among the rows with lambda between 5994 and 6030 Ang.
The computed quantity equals 2.04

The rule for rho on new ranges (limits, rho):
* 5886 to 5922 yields 2.24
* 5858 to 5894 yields 2.25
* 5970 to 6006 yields 2.18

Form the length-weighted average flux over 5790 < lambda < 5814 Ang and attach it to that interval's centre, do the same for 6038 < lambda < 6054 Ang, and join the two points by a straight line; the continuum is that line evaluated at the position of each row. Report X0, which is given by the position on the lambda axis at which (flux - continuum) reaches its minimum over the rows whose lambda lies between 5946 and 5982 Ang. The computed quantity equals 5960.0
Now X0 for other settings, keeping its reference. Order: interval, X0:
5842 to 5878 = 5852.0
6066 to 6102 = 6080.0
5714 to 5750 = 5736.0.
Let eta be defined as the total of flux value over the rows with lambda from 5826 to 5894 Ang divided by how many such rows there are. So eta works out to 1.97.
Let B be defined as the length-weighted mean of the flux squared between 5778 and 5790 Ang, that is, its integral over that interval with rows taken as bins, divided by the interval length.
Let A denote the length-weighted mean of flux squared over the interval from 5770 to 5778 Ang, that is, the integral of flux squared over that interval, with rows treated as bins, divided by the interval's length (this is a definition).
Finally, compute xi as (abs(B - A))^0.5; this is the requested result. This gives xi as 0.12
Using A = 3.5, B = 3.5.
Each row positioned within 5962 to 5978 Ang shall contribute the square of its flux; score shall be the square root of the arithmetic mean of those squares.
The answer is 2.16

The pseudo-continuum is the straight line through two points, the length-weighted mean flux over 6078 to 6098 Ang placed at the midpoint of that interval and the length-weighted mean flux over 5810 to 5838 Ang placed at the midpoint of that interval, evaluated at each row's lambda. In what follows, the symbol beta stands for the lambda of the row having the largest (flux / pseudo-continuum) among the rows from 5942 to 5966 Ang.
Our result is 5964.0 Ang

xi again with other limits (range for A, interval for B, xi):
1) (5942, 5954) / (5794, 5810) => 0.57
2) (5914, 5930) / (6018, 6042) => 0.53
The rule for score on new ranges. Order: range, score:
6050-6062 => 1.97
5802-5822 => 2.10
